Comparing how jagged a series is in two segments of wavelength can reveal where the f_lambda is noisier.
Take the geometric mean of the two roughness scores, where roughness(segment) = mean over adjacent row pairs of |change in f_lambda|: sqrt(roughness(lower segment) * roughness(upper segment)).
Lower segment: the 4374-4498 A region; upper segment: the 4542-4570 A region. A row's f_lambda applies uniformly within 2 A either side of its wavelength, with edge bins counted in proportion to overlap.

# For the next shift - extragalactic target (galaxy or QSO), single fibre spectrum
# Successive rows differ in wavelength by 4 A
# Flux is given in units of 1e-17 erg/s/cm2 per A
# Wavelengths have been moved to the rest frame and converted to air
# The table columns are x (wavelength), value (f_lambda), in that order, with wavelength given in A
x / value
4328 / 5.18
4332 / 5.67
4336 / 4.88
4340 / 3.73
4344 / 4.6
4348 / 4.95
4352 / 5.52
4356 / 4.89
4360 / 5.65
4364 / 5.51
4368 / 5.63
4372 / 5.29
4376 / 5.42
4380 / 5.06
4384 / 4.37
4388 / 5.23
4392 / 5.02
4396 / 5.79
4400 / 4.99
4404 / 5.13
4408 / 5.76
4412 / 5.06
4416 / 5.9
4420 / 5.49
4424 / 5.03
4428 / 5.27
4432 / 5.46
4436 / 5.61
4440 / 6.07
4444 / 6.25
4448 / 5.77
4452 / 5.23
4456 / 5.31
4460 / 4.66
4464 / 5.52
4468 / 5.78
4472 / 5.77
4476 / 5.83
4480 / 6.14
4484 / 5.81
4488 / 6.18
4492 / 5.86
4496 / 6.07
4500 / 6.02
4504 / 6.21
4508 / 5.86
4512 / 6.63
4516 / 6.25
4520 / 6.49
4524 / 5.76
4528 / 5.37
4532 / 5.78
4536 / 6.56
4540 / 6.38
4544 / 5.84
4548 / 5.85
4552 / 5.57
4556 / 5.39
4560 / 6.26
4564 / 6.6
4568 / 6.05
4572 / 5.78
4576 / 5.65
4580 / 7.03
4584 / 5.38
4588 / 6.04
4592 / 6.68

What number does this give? 0.395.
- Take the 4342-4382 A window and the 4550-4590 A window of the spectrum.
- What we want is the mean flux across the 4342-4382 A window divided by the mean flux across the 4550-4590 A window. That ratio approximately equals 0.88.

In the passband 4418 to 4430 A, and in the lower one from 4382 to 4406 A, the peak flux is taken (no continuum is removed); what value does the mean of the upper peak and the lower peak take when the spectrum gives 5.64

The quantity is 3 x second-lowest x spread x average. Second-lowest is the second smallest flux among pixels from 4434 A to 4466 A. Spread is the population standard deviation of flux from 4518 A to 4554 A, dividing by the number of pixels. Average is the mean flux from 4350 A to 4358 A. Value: 32.4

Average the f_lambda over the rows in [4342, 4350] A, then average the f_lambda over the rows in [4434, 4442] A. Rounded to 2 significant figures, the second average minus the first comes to 1.1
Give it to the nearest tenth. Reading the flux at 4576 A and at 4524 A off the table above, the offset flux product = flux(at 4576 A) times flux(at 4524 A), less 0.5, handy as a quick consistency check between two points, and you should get 32.0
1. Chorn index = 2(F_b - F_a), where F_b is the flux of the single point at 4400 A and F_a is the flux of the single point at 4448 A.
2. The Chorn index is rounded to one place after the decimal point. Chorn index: -1.6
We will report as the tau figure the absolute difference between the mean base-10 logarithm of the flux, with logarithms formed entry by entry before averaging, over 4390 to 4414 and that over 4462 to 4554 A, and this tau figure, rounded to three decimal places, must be 0.053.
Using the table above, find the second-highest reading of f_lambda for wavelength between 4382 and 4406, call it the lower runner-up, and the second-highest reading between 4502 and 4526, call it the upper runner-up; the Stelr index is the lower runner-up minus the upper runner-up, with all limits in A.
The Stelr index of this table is -1.3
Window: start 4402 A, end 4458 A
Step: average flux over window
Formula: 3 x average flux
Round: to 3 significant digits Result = 16.6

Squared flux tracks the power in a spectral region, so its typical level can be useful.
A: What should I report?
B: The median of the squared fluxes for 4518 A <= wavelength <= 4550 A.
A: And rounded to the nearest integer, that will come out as 34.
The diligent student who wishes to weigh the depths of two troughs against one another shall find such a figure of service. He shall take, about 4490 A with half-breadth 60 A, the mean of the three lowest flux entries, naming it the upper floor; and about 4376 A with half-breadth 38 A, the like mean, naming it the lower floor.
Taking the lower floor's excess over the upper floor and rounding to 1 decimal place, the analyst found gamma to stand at -0.8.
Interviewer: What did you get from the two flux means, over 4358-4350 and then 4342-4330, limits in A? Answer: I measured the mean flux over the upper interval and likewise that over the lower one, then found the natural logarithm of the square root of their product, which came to 1.60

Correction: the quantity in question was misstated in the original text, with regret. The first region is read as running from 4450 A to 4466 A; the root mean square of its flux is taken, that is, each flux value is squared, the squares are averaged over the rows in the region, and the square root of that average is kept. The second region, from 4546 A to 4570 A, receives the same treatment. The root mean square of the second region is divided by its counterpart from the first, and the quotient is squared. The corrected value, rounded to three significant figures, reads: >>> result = 1.32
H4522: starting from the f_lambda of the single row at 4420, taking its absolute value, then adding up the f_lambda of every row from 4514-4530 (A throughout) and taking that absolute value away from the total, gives 18.4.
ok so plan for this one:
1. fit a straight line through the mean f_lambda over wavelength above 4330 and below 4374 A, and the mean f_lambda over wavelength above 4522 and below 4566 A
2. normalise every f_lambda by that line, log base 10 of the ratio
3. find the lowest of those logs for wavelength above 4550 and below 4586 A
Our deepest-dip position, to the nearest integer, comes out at 4584 A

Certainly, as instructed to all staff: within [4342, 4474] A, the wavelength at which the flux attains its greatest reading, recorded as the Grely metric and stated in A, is 4444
